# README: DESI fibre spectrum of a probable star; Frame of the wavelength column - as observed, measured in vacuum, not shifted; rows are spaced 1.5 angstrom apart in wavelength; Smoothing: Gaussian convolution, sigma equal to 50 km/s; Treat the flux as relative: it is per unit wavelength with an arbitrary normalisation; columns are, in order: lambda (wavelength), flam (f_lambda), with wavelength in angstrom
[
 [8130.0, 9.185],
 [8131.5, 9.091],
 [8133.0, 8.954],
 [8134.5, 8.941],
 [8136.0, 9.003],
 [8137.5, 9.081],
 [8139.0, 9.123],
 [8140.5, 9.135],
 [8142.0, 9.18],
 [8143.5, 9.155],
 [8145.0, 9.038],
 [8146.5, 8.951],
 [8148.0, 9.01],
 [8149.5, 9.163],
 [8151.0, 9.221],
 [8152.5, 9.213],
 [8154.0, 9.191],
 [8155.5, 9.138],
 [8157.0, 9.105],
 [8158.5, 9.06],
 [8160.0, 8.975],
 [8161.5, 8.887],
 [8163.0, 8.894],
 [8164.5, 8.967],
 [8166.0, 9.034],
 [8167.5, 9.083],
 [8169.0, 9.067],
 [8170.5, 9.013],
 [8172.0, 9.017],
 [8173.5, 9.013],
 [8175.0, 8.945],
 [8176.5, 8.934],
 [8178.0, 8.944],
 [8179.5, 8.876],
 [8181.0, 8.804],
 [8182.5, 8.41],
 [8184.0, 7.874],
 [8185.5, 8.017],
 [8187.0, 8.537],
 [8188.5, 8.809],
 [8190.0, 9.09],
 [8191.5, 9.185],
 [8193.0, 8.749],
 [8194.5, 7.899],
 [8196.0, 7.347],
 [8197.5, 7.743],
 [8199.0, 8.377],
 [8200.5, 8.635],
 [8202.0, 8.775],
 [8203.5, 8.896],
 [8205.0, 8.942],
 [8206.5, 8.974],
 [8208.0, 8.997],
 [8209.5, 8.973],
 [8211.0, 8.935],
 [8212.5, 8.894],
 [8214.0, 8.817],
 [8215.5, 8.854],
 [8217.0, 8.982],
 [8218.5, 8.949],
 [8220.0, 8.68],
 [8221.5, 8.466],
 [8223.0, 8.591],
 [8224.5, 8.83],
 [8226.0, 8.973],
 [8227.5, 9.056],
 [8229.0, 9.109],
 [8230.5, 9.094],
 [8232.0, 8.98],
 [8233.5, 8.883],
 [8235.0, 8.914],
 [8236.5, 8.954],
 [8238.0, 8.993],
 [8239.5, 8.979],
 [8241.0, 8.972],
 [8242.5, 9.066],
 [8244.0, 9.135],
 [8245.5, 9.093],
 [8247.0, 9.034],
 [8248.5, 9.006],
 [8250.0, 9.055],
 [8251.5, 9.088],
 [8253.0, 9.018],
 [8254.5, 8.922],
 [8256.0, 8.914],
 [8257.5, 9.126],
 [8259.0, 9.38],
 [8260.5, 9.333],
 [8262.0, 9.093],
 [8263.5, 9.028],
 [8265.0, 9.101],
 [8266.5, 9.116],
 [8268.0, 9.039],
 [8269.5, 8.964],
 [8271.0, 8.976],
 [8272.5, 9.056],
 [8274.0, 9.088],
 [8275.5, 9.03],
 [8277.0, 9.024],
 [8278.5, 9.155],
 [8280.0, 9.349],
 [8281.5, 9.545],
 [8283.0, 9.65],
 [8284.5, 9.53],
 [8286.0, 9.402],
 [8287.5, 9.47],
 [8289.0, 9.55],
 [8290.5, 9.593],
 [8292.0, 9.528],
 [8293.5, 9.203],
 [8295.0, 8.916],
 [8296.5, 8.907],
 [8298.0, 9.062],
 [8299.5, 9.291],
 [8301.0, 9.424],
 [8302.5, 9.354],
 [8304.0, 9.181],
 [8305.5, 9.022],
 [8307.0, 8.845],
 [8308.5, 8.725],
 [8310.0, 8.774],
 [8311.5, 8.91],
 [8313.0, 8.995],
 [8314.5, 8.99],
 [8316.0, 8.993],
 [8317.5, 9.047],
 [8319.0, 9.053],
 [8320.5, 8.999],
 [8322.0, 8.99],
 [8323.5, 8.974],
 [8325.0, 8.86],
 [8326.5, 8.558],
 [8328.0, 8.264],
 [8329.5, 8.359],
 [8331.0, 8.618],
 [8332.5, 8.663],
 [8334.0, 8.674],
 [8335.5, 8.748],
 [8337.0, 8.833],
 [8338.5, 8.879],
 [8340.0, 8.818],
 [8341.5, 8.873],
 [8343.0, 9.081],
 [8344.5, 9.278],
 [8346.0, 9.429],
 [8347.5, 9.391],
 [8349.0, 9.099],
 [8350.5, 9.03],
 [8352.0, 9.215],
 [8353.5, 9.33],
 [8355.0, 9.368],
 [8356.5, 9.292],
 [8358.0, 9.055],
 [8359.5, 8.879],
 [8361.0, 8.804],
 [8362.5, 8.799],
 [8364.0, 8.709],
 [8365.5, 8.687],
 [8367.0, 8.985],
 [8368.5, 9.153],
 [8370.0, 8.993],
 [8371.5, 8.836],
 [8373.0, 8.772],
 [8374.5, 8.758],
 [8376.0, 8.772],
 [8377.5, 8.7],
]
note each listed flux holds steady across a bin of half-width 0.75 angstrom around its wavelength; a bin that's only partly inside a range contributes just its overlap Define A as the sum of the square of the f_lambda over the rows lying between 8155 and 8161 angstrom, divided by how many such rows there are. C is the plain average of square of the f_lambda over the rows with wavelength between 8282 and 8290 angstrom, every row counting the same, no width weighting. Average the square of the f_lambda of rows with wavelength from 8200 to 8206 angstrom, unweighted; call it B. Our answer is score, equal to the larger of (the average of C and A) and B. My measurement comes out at 86.5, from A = 82.3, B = 78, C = 90.6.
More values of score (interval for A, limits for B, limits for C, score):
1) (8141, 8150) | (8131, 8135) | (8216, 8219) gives 81.4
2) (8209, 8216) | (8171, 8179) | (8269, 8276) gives 80.5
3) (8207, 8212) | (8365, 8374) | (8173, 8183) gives 79.4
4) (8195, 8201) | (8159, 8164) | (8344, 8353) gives 79.5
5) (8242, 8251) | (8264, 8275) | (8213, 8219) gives 81.9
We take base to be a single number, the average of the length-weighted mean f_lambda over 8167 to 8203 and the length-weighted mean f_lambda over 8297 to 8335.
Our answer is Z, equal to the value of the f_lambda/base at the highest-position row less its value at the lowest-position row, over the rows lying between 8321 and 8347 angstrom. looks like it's 0.050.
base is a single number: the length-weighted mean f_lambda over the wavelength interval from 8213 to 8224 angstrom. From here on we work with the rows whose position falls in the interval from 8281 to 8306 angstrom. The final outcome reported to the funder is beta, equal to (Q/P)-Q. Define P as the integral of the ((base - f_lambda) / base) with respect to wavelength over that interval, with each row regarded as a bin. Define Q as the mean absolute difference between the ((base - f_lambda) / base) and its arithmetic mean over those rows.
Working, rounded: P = -1.6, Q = 0.023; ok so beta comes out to -0.038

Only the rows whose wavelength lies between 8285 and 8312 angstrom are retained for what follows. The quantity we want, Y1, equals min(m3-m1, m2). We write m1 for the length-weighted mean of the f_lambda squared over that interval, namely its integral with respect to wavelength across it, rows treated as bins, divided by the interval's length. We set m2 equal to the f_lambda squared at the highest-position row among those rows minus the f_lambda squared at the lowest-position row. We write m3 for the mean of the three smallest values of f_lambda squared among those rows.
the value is -9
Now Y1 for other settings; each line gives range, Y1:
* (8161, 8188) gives -12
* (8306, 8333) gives -7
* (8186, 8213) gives -16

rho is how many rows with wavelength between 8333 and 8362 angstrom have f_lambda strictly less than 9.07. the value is 10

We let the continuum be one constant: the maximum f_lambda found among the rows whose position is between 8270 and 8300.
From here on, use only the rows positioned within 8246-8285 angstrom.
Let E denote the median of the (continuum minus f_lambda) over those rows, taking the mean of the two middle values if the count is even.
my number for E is 0.58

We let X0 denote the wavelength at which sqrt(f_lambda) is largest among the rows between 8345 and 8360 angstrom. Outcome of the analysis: 8346.0 angstrom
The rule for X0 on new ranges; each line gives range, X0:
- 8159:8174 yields 8167.5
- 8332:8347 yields 8346.0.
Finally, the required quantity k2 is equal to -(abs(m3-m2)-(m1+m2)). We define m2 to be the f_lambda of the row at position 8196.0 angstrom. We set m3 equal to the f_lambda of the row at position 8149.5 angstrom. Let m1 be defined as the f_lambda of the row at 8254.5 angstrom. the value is 14.45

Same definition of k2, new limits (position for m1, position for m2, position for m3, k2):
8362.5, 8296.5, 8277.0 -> 17.59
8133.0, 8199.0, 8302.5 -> 16.35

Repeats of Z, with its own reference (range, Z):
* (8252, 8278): 0.001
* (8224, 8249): 0.020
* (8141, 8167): -0.017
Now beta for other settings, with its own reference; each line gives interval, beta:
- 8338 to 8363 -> -0.045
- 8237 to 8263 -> -0.021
